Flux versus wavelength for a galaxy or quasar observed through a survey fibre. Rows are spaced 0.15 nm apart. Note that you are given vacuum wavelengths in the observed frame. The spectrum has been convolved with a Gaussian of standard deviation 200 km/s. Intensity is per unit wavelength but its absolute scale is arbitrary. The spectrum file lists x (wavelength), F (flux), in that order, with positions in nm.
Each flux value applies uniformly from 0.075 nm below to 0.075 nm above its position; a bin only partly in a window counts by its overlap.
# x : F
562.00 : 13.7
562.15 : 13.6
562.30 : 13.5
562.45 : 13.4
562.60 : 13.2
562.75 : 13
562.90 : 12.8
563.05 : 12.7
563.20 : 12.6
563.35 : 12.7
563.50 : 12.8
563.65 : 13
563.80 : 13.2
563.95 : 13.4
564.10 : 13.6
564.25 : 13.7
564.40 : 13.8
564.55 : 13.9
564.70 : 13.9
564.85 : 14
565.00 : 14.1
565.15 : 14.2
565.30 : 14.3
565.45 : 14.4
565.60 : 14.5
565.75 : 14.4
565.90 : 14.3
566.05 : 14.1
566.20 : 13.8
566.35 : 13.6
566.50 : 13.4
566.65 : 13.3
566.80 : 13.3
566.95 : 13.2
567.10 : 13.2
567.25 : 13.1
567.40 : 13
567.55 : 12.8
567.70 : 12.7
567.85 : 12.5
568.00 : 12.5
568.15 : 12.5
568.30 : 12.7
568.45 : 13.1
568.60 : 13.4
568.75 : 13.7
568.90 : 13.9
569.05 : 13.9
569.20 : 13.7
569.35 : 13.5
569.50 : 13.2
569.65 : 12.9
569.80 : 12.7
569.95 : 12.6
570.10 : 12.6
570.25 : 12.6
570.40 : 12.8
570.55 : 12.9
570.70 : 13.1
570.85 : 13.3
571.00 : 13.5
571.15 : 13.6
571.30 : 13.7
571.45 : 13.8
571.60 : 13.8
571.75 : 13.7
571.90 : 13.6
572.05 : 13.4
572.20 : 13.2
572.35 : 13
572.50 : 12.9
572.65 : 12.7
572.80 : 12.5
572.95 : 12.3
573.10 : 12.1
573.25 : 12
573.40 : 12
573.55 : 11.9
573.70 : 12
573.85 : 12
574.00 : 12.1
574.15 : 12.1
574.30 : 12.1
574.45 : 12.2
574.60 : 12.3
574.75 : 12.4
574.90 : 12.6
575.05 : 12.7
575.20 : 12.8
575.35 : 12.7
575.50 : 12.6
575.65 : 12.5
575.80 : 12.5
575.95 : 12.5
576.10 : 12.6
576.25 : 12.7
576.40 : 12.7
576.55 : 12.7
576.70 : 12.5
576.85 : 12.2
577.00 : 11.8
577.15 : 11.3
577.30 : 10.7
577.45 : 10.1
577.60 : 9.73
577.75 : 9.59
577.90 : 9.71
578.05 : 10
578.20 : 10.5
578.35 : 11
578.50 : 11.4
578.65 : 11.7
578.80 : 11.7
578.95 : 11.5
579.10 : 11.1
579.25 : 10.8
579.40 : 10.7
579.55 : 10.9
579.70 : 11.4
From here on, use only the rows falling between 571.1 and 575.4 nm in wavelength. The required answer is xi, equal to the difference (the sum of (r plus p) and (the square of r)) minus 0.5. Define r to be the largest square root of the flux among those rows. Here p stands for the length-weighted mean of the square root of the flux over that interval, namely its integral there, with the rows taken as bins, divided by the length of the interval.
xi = 20.6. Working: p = 3.56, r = 3.71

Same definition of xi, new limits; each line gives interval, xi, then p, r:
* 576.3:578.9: 19.1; 3.34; 3.56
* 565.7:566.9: 21.4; 3.71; 3.79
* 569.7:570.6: 19.6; 3.56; 3.59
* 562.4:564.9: 20.9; 3.64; 3.74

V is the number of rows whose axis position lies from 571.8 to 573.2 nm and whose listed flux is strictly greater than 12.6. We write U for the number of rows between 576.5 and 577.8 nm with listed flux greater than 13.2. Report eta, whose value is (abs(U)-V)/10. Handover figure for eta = -0.6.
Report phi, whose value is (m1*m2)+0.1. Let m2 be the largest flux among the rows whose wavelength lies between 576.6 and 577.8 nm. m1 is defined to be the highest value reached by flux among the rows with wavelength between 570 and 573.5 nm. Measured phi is 173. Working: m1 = 13.8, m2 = 12.5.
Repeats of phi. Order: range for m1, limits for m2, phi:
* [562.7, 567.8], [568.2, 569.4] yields 202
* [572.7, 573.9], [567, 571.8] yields 174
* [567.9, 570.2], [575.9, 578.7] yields 177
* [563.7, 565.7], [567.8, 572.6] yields 202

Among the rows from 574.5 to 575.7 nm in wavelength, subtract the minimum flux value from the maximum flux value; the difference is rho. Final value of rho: 0.50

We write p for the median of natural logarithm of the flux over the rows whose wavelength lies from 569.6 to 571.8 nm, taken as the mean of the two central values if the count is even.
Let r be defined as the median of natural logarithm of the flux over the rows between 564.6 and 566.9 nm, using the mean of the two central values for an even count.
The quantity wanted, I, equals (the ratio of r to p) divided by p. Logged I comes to 0.400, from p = 2.57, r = 2.65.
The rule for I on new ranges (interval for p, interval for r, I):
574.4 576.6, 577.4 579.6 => 0.371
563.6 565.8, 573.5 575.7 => 0.362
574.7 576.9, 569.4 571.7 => 0.401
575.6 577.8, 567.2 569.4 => 0.403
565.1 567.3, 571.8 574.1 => 0.364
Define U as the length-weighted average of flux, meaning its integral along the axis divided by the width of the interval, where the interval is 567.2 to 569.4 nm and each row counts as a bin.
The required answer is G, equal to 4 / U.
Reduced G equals 0.305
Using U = 13.1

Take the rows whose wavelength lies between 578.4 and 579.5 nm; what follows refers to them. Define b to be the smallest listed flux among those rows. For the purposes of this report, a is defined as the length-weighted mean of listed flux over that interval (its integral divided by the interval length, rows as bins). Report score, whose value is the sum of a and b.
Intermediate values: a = 11.3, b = 10.7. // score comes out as 22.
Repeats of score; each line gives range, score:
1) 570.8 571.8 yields 27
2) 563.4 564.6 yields 26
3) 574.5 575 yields 25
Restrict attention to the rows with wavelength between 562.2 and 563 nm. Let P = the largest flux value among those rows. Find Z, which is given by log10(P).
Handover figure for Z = 1.13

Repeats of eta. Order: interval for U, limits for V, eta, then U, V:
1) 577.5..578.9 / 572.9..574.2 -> 0.0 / 0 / 0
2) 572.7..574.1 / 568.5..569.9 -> -0.9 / 0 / 9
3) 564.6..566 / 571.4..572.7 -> 0.0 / 9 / 9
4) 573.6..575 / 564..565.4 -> -0.9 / 0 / 9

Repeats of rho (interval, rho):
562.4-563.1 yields 0.70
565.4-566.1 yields 0.40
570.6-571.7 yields 0.70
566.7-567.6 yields 0.50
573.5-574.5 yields 0.30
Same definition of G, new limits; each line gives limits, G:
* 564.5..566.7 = 0.285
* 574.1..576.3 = 0.320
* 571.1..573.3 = 0.306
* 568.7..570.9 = 0.304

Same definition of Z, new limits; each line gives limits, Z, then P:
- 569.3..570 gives 1.13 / 13.5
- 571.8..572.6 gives 1.13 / 13.6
